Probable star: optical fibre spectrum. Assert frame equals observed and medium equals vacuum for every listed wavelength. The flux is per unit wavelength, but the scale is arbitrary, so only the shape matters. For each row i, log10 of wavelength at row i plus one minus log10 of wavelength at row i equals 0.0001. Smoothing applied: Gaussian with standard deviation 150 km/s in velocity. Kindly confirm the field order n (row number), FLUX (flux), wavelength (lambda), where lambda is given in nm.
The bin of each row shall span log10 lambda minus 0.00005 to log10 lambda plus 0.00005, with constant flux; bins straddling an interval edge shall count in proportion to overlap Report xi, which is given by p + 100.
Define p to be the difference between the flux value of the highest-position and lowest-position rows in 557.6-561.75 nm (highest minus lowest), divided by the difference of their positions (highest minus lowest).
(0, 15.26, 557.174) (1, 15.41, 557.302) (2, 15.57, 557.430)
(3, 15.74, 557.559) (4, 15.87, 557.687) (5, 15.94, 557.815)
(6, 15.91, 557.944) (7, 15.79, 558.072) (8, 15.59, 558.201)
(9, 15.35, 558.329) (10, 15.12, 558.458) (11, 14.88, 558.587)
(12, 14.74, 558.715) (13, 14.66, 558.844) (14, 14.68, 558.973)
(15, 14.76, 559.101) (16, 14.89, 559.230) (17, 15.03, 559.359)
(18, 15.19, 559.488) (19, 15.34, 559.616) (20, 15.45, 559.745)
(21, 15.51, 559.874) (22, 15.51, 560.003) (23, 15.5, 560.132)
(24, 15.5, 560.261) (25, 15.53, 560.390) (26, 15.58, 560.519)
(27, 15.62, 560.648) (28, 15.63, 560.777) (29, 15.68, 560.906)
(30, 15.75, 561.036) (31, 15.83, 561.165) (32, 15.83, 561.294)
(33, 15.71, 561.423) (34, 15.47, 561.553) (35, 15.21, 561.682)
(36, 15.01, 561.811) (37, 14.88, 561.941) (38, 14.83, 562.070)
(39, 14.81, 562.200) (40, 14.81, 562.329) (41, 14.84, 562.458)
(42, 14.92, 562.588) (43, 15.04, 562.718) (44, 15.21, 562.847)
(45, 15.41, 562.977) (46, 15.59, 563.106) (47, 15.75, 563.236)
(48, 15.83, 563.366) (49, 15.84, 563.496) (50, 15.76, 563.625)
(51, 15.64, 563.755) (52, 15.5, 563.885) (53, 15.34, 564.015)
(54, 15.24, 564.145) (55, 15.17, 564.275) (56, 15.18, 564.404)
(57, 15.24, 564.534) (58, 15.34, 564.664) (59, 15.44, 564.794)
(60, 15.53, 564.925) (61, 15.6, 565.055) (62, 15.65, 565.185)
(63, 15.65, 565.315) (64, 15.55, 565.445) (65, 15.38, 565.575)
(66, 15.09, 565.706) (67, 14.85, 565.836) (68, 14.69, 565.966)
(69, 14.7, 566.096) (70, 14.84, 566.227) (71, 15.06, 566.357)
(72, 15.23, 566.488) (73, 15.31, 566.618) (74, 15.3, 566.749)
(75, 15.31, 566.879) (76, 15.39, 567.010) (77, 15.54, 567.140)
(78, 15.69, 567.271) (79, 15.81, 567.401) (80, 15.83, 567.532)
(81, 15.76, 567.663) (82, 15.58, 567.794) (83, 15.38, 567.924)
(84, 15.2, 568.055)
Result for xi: 100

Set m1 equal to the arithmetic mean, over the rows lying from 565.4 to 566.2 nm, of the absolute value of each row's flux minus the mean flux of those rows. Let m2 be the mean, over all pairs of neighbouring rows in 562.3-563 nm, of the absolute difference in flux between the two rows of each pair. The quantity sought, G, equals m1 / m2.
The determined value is 2.5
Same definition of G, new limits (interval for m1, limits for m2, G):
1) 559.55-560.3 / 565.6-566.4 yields 0.3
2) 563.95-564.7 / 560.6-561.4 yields 1.4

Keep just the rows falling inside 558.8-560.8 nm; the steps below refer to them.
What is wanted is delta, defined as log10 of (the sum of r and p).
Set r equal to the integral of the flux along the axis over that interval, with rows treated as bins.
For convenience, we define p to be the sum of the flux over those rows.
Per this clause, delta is 2.4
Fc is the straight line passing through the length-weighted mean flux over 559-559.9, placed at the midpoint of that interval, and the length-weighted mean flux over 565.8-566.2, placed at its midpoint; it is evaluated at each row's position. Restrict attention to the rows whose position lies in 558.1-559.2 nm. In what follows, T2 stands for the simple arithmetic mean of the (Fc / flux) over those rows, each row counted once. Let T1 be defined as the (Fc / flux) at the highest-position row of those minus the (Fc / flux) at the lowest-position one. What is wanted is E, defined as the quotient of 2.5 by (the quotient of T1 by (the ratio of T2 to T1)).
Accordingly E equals 968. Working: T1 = 0.05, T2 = 1.02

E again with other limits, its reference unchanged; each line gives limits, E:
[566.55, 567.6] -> 1925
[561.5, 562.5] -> 1777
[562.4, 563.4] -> 551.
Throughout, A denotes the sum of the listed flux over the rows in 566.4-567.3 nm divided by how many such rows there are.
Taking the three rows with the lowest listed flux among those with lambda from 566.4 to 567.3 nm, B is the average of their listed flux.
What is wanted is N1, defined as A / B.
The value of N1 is 1.01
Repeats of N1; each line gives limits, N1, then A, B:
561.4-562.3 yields 1.02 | 15.1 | 14.84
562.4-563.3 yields 1.02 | 15.3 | 14.93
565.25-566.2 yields 1.03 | 15.1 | 14.75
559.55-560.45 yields 1.00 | 15.5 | 15.43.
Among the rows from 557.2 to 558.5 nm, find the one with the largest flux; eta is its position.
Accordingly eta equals 557.815 nm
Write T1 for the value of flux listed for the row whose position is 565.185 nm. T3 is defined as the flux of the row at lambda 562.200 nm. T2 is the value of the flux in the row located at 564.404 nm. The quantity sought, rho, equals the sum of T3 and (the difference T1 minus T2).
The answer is 15.3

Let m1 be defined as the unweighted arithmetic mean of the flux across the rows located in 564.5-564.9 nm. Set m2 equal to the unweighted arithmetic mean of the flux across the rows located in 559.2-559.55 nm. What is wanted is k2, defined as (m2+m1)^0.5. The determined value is 5.51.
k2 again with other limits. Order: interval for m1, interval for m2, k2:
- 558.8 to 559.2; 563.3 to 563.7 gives 5.52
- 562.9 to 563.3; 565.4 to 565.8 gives 5.56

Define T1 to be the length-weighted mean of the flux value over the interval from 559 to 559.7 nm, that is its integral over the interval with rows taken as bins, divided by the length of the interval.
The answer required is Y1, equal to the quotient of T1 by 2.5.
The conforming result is 6.02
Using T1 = 15.1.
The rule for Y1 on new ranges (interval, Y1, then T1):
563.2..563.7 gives 6.32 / 15.8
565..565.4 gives 6.26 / 15.6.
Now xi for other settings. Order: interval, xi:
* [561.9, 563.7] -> 101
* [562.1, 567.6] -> 100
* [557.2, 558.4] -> 100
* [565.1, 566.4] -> 99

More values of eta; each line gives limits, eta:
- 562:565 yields 563.496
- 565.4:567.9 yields 567.532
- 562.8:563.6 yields 563.496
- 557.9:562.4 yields 557.944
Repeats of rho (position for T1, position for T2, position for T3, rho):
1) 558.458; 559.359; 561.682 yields 15.3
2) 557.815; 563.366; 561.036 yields 15.9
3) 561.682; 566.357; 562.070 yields 15.0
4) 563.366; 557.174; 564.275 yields 15.7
